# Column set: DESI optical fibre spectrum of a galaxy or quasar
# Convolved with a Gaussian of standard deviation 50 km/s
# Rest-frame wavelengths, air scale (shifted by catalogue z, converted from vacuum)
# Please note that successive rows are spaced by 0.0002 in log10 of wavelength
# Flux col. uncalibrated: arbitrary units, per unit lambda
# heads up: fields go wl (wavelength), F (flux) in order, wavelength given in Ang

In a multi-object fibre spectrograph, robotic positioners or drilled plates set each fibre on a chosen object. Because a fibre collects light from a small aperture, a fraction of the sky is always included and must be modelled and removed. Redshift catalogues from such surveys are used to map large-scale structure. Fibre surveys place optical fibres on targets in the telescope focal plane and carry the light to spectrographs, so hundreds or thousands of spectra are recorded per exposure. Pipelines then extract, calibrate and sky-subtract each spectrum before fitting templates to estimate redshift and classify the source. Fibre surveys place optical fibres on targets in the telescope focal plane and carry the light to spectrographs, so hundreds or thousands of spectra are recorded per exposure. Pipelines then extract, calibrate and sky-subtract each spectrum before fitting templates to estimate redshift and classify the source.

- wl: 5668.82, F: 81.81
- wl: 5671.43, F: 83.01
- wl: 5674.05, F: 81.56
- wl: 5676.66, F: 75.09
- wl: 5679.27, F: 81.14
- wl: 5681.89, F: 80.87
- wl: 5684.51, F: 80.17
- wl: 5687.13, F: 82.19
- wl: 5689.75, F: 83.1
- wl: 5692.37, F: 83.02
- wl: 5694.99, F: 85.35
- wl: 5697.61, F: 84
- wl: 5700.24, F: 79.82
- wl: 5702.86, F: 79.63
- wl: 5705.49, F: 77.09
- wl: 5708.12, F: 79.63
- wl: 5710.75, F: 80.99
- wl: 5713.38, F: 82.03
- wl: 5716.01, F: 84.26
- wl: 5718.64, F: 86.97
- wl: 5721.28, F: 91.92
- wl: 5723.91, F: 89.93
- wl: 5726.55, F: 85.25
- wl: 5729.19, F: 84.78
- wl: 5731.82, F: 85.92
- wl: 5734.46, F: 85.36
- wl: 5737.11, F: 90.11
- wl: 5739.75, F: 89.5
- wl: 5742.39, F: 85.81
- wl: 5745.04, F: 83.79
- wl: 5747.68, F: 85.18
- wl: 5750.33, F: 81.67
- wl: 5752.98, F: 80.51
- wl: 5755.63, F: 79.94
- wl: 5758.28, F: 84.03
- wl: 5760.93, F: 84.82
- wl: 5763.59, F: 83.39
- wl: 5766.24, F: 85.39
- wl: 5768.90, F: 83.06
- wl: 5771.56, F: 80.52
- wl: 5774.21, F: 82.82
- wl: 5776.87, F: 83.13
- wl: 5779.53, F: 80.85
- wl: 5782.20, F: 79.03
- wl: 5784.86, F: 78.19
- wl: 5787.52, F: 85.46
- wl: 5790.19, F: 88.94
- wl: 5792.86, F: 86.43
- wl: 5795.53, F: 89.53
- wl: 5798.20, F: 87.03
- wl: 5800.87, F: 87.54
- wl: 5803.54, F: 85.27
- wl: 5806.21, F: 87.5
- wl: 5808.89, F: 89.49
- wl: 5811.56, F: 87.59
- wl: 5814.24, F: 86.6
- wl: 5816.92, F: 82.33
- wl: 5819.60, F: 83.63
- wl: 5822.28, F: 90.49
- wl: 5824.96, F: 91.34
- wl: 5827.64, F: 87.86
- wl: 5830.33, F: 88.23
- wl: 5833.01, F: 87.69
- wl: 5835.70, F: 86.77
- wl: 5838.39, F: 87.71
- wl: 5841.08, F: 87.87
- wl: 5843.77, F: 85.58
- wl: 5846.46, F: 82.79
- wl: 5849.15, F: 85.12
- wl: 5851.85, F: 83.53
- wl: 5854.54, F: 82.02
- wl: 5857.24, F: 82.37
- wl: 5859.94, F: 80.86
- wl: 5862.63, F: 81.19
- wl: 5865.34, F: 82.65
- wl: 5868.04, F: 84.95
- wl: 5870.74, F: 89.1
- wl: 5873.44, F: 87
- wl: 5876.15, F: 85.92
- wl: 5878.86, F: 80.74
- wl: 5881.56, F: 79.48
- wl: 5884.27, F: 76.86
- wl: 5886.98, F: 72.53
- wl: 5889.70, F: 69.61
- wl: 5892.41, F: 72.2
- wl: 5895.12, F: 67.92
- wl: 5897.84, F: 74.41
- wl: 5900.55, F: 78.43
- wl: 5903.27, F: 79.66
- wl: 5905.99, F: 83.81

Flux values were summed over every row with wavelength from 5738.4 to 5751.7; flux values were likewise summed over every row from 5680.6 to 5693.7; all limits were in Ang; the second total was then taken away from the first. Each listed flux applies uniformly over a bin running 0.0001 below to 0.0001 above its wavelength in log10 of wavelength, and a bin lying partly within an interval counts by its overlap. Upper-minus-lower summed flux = 17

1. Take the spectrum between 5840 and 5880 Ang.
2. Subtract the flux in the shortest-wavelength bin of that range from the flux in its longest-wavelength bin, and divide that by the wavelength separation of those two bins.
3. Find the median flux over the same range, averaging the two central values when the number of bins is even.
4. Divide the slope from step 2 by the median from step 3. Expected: -0.0023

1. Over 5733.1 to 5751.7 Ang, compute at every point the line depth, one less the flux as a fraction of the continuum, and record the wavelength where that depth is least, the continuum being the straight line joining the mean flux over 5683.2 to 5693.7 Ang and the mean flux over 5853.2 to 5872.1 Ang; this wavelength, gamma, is 5737.11 Ang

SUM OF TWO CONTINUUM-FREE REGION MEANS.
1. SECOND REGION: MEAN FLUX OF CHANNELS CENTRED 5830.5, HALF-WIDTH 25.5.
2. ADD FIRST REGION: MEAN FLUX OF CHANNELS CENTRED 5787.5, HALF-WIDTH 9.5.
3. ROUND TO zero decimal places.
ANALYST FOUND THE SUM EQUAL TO 171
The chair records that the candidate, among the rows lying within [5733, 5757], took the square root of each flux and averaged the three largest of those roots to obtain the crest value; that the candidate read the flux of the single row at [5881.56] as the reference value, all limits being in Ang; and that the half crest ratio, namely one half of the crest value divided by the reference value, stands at 0.059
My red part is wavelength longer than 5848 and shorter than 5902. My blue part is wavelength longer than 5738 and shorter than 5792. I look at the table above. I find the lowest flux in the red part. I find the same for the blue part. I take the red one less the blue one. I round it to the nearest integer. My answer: -10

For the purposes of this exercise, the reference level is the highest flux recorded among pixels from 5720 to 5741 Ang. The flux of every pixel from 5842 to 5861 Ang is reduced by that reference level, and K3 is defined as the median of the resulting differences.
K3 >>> -9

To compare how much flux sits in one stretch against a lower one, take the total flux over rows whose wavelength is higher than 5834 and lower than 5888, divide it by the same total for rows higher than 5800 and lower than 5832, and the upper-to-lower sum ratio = 1.6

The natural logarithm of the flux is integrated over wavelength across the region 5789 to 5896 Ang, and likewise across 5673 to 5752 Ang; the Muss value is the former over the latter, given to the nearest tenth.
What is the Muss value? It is 1.4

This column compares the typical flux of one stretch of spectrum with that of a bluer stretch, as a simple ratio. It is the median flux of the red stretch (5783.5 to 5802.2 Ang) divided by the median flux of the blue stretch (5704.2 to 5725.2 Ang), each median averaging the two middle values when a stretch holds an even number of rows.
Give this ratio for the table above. 1.05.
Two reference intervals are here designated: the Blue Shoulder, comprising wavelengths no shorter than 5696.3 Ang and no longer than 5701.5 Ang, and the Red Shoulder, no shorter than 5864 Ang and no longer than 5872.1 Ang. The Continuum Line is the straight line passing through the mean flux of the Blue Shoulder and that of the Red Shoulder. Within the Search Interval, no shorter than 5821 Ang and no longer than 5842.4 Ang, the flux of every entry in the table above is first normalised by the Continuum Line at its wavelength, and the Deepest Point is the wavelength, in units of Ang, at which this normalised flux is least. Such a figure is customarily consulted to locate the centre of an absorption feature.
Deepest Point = 5835.70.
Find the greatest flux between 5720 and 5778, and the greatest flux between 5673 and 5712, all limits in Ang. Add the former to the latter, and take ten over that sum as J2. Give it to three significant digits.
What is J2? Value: 0.0564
